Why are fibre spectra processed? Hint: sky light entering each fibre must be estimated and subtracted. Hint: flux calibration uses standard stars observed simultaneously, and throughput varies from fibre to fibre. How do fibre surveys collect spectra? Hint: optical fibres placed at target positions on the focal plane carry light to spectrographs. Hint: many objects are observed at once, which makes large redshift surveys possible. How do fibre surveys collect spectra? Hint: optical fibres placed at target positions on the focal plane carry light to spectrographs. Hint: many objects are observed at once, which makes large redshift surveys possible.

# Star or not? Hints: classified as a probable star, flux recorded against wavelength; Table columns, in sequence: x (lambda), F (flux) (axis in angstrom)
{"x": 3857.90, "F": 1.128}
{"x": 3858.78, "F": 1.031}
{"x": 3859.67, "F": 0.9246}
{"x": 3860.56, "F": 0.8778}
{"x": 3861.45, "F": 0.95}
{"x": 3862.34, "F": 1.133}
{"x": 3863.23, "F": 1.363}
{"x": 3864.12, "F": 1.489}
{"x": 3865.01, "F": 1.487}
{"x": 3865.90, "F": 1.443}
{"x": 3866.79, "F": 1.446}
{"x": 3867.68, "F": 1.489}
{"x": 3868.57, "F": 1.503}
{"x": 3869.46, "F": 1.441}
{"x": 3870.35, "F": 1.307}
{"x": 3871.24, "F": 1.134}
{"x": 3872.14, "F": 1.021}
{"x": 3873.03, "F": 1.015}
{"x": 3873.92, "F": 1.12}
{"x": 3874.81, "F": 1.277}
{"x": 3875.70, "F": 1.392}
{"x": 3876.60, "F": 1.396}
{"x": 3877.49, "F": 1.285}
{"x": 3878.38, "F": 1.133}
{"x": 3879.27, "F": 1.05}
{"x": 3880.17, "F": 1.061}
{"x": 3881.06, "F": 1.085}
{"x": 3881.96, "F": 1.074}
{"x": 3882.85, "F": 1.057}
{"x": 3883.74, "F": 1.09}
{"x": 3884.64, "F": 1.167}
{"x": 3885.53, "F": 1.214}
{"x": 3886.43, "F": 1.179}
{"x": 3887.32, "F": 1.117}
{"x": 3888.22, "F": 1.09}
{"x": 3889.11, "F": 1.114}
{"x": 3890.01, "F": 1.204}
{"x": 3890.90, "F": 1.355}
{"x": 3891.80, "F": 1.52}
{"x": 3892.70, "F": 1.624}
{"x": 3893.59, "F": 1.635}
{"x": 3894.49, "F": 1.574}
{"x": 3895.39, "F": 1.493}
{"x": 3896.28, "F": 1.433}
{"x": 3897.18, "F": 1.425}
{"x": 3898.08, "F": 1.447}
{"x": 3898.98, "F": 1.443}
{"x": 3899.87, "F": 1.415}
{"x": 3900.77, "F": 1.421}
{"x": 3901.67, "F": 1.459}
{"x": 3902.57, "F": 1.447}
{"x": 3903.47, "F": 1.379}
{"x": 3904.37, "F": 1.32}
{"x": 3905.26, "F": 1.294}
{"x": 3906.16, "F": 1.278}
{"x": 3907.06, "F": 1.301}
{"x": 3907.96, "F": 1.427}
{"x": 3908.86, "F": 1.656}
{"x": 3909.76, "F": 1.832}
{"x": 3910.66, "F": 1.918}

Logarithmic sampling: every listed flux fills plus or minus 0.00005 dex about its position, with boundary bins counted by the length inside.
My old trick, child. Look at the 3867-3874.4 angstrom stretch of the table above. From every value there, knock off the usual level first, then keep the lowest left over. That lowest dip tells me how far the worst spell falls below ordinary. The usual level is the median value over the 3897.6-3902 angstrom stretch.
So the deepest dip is -0.43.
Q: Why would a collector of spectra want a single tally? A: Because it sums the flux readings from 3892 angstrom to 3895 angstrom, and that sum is 4.8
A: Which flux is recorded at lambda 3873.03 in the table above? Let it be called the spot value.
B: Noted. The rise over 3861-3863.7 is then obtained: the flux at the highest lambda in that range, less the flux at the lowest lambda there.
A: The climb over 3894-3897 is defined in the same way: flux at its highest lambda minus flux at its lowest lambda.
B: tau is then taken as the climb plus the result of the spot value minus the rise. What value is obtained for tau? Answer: 0.5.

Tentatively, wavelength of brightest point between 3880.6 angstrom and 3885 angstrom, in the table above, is 3884.64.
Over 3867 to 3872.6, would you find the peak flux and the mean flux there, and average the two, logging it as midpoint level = 1.41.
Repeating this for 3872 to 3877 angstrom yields 1.30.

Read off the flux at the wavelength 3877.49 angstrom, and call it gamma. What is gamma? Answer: 1.285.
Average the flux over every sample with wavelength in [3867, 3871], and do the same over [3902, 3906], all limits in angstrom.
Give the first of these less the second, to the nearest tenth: 0.1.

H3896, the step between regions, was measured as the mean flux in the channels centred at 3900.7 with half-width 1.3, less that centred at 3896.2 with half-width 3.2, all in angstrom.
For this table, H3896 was -0.06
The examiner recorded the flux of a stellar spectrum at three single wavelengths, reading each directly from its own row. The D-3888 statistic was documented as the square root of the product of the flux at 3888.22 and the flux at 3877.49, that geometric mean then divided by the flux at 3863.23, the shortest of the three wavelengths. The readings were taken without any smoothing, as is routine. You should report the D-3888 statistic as 0.87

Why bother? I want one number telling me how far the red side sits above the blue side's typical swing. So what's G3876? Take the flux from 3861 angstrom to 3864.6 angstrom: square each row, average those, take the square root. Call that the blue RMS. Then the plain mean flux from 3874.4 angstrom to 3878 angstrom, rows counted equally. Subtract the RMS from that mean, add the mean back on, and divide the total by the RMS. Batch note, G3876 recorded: 1.1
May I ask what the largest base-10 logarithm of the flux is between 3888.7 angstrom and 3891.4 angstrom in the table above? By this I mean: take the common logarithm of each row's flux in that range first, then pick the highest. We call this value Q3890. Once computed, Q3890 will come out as 0.132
